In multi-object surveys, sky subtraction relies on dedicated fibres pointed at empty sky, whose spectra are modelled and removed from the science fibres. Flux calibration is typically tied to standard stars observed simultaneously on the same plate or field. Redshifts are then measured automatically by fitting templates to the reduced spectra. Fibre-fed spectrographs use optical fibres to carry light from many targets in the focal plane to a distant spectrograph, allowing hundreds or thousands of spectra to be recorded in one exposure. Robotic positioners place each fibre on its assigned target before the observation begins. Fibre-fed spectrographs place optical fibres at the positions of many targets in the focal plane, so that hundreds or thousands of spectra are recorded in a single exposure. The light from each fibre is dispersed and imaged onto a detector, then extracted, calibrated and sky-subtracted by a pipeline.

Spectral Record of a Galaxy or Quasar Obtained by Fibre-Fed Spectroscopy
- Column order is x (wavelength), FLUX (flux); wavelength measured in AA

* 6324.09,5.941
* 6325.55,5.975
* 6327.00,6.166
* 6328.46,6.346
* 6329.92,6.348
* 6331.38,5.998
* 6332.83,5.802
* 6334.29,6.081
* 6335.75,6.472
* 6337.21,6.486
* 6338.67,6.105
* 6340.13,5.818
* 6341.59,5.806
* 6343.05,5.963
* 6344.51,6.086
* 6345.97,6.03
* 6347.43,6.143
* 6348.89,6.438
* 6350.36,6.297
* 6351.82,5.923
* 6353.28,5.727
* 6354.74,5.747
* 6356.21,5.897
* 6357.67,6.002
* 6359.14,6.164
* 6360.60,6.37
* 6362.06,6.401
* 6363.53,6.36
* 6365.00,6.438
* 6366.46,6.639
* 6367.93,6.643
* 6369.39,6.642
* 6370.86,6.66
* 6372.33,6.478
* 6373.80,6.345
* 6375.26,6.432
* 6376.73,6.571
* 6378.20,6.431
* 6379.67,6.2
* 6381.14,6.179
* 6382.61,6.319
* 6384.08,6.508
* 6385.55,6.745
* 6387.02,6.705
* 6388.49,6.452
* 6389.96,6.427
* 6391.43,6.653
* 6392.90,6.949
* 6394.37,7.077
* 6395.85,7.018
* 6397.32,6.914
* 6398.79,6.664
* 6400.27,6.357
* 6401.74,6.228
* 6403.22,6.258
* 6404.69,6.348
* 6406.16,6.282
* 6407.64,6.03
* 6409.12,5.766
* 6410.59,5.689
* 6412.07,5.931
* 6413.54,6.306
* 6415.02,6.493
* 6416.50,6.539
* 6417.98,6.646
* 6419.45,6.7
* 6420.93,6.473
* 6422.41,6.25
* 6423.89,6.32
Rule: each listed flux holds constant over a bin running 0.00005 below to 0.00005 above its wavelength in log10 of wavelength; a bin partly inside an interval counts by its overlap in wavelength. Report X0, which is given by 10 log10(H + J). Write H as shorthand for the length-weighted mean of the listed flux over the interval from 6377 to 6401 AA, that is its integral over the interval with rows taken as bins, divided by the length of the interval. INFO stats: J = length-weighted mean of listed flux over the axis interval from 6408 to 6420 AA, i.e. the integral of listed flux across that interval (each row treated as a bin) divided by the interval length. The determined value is 11.1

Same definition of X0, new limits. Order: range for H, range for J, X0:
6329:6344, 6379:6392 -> 11.0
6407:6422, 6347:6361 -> 10.9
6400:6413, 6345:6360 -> 10.8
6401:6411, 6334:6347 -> 10.9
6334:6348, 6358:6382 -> 11.0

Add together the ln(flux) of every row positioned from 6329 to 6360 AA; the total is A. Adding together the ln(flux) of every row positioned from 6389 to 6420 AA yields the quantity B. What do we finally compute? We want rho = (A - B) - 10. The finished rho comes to -11.2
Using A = 37.8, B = 39.1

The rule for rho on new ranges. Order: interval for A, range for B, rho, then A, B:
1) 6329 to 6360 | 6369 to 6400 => -11.7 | 37.8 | 39.6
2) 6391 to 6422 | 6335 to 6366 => -9.0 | 39.1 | 38.1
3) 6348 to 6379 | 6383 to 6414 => -10.4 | 38.7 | 39.1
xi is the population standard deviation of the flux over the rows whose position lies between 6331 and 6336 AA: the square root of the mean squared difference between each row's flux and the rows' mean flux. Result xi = 0.24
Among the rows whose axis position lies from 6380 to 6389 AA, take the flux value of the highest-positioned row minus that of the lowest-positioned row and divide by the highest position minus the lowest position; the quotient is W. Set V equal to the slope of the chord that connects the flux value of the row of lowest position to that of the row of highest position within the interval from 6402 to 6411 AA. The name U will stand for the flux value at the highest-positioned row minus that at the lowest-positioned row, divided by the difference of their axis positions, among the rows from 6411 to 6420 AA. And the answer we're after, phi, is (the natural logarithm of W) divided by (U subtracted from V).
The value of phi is 18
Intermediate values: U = 0.10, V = -0.08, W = 0.037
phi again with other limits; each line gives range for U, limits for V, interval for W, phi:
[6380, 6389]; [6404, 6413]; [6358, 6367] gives 29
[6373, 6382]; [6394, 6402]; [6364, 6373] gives 56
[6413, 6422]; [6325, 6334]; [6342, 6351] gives 67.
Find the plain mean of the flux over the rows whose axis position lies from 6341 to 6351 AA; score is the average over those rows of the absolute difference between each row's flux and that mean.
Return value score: 0.16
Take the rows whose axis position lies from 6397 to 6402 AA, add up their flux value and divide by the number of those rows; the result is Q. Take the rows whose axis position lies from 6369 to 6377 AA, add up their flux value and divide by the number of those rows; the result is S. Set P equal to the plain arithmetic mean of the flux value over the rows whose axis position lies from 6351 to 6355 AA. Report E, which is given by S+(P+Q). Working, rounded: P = 5.8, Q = 6.5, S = 6.52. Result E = 18.86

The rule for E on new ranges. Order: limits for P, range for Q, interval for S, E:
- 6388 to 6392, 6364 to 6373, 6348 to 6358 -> 19.10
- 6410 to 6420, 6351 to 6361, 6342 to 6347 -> 18.33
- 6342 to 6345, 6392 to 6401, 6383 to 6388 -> 19.51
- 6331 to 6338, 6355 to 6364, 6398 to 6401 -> 18.88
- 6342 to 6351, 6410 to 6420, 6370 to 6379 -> 18.97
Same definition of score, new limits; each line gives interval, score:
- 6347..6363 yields 0.22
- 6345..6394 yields 0.23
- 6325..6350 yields 0.18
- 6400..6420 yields 0.23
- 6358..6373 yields 0.13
